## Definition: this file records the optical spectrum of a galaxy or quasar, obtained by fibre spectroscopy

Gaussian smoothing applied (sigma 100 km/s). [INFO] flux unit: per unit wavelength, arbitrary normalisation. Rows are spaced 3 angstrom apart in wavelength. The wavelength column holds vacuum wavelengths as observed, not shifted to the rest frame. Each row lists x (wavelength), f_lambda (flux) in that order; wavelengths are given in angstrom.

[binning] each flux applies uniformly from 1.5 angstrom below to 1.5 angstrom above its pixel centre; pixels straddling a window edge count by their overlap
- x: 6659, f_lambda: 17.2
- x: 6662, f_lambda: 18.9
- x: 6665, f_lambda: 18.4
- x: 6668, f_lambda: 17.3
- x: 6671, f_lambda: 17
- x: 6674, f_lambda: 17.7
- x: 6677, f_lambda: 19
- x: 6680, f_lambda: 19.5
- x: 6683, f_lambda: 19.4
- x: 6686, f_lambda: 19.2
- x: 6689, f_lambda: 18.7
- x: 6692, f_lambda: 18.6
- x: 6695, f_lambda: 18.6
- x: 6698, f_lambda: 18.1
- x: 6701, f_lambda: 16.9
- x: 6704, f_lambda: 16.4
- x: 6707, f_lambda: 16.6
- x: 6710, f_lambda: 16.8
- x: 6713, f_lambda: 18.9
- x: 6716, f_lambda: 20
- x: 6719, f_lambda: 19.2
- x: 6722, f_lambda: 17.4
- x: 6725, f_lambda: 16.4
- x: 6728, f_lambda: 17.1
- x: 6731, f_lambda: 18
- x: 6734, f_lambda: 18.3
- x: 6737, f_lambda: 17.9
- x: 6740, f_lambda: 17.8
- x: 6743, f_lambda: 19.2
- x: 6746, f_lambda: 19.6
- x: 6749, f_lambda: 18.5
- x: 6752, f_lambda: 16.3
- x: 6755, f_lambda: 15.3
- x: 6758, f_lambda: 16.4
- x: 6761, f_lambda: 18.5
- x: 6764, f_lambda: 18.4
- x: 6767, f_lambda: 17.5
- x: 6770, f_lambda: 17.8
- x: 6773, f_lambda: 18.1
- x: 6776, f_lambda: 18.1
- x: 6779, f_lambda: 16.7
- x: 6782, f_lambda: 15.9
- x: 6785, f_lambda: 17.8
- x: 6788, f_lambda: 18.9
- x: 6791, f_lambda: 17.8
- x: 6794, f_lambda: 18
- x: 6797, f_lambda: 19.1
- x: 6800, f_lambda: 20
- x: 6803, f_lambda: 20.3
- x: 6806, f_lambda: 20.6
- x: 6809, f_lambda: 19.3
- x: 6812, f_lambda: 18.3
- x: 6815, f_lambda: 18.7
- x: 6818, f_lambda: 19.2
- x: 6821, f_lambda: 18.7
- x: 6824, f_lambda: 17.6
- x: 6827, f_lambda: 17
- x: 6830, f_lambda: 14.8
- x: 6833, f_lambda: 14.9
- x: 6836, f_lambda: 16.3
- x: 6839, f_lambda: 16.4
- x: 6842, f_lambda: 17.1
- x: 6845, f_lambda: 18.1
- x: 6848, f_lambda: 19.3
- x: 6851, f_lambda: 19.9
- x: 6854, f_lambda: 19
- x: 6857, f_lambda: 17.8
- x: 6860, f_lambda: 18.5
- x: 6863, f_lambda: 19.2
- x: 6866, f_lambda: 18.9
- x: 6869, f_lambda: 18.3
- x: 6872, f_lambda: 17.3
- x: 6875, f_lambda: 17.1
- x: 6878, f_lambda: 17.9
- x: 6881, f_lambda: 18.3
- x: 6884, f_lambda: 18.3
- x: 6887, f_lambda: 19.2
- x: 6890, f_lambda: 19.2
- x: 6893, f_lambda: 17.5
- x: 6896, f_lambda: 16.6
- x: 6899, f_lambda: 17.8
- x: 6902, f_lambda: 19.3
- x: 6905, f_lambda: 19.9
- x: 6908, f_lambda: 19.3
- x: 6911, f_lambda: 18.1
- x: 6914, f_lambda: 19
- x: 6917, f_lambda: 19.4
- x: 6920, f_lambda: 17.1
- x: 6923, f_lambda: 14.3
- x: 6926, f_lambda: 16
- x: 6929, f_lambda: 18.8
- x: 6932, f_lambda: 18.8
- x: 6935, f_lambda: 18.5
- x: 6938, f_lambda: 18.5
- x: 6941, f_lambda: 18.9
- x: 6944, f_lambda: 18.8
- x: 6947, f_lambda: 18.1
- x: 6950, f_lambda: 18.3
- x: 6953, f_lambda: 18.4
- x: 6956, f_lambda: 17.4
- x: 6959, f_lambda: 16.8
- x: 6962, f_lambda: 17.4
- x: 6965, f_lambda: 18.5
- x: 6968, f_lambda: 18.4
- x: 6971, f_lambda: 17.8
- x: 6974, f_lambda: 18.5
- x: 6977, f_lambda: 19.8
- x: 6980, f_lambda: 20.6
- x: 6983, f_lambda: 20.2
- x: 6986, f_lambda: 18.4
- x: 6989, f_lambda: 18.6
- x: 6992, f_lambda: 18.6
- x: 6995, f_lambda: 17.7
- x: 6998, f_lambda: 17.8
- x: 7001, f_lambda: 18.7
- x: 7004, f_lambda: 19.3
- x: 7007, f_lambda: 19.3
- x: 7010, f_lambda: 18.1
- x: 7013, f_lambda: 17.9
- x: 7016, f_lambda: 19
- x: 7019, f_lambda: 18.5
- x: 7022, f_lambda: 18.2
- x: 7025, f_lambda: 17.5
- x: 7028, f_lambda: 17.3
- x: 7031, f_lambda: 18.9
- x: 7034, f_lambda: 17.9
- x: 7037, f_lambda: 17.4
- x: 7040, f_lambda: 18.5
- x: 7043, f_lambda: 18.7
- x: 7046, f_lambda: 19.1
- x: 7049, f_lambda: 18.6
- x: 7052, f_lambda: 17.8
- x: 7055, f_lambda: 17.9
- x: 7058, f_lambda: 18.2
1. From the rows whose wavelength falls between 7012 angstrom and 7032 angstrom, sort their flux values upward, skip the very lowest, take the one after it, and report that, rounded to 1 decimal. 17.5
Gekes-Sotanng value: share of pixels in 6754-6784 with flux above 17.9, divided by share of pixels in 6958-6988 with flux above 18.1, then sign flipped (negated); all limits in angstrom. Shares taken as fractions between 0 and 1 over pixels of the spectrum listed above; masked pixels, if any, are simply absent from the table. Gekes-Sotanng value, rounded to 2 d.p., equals -0.57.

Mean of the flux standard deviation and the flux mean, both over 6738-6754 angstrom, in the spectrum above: 9.7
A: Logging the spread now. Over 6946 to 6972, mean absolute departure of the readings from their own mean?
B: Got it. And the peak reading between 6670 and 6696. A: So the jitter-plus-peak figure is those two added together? 20.0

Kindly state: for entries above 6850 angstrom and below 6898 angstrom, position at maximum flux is 6851 angstrom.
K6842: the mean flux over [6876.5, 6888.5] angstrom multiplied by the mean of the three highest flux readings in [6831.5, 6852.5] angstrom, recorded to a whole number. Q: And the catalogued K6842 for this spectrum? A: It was 352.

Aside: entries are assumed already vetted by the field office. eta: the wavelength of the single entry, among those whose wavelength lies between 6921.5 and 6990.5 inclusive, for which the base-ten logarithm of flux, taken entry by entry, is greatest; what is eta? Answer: 6980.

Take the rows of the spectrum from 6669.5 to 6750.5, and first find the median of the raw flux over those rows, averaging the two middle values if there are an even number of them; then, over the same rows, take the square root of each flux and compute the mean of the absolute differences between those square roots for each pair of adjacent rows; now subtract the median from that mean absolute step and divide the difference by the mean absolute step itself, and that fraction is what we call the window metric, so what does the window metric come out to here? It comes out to -223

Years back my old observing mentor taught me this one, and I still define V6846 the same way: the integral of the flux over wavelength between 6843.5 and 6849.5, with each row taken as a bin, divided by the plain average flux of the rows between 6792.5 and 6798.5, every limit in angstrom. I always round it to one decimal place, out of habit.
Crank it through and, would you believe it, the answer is 6.0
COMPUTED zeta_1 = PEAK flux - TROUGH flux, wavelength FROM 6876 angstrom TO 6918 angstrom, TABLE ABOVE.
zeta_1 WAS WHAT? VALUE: 3.3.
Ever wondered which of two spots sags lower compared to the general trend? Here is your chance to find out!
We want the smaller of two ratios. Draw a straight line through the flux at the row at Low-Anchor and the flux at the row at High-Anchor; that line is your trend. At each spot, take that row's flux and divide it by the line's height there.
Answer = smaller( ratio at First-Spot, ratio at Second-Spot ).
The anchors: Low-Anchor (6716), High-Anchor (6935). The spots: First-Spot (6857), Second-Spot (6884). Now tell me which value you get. 0.94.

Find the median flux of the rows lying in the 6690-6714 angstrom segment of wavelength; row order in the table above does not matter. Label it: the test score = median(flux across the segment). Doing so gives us 17.5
